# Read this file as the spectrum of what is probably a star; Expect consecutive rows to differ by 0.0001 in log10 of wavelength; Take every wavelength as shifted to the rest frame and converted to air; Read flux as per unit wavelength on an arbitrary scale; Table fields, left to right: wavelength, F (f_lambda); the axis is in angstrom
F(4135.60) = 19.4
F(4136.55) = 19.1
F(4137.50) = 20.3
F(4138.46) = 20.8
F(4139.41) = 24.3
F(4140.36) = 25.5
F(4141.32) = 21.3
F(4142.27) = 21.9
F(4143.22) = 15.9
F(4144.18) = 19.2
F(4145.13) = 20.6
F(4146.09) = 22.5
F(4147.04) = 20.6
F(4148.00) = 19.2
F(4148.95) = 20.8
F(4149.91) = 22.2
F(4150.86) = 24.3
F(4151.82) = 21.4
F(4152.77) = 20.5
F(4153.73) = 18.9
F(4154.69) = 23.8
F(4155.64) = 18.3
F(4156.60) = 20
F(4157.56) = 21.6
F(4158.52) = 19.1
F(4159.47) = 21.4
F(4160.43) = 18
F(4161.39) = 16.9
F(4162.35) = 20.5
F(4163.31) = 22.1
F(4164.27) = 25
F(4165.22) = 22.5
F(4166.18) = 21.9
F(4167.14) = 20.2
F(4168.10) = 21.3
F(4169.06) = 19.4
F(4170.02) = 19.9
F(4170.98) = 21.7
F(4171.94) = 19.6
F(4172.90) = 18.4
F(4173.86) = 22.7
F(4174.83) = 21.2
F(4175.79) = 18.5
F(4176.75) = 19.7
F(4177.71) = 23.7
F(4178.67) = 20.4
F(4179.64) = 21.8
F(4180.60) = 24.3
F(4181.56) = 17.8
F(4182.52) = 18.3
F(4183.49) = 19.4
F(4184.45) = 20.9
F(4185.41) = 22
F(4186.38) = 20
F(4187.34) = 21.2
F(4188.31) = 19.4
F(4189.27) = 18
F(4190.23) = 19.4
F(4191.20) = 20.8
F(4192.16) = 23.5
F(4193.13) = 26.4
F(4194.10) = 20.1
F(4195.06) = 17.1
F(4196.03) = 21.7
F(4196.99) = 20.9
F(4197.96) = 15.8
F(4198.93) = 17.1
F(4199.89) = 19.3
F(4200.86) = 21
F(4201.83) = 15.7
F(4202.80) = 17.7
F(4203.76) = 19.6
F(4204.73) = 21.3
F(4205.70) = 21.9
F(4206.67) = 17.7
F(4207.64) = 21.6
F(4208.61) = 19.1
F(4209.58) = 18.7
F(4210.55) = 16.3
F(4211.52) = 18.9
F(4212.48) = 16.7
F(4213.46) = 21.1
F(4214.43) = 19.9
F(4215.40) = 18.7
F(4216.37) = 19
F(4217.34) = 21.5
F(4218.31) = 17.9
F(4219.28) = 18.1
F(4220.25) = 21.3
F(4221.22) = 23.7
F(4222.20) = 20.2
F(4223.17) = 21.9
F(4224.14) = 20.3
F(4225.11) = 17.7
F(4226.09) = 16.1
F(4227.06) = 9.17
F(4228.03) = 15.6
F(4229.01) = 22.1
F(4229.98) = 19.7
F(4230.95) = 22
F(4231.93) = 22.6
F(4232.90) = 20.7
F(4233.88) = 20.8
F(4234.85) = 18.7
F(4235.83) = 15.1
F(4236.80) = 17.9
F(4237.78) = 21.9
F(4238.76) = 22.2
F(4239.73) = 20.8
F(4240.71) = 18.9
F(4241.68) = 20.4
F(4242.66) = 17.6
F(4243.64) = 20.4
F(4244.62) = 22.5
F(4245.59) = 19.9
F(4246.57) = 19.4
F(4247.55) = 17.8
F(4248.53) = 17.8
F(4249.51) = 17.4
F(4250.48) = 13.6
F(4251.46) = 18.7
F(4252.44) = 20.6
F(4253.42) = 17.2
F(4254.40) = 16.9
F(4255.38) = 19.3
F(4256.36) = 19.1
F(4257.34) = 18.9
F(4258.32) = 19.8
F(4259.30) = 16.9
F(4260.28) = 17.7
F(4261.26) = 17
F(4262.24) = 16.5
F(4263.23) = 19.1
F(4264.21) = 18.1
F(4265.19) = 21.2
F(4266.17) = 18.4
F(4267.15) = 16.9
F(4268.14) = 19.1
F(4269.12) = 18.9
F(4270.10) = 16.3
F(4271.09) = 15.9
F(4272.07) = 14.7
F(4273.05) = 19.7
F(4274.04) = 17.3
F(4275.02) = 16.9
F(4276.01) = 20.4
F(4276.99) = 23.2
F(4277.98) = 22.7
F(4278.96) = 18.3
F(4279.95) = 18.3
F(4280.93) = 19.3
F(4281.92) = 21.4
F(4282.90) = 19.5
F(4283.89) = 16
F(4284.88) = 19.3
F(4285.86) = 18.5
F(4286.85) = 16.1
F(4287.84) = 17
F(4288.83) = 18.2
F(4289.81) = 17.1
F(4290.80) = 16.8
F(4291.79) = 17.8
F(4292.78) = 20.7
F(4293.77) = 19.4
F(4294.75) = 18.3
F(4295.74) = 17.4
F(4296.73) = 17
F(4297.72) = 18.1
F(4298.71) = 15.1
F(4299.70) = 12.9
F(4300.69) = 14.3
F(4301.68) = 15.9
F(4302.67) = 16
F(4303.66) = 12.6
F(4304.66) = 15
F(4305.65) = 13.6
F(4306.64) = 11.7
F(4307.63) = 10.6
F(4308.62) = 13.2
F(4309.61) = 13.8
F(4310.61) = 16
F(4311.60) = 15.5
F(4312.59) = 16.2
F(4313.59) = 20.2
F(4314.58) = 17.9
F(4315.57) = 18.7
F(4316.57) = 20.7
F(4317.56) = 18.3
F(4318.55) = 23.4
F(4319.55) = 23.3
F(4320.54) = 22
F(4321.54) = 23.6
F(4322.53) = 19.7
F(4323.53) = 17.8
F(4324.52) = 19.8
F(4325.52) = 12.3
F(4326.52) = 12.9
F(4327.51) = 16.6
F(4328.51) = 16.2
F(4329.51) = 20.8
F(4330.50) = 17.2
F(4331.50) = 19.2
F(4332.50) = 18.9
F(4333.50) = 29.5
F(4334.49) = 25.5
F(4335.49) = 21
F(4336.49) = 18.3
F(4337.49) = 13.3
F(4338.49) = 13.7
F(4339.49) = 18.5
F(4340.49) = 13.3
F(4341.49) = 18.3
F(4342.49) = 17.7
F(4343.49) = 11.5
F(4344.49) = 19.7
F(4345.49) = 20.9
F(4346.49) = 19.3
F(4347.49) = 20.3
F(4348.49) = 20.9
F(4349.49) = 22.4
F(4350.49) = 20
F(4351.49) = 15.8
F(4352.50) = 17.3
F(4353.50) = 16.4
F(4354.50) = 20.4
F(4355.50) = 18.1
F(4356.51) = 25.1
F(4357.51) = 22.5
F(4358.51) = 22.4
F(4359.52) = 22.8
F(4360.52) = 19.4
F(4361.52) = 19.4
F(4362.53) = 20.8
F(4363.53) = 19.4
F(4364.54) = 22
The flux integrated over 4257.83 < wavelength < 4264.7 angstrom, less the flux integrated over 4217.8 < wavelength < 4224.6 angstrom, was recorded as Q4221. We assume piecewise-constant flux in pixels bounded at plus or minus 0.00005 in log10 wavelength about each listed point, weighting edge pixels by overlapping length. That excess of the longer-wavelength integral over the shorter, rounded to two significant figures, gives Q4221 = -17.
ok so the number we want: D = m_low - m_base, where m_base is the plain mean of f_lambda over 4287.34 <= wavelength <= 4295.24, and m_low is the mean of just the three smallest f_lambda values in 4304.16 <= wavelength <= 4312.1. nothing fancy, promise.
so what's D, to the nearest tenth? -6.3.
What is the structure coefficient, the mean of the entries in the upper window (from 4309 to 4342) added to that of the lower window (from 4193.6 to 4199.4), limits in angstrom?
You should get 37.3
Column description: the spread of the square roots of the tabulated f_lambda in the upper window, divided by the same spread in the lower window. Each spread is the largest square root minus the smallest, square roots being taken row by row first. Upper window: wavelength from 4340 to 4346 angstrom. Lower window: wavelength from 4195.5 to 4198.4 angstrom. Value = 1.7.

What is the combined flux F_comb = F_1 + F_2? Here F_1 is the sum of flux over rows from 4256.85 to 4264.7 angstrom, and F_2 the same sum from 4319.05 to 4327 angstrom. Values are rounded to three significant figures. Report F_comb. 295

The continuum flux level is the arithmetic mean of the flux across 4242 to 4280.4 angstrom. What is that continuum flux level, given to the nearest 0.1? 18.5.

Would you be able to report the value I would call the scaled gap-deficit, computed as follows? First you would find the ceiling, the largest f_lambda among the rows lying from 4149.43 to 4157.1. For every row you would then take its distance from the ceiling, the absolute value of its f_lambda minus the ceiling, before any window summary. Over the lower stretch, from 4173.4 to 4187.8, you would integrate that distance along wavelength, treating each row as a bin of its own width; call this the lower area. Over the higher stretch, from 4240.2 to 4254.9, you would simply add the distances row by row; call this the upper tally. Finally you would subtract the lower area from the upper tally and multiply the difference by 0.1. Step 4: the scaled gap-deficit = 3.5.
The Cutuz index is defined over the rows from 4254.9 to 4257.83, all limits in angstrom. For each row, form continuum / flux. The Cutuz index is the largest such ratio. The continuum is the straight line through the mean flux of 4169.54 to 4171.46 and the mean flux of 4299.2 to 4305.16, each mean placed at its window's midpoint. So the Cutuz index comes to 0.88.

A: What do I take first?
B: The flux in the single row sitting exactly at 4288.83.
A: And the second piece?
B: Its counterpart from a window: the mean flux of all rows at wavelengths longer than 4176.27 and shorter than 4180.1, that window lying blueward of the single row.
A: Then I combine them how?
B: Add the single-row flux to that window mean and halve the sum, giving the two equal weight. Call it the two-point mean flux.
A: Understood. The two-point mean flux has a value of 19.8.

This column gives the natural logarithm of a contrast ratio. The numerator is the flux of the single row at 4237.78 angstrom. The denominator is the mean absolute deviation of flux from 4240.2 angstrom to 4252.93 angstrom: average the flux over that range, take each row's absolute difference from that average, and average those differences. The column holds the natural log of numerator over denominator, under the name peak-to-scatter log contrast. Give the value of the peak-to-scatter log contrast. 2.6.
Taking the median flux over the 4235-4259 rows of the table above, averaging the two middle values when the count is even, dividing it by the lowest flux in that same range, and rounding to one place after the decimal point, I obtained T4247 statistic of 1.4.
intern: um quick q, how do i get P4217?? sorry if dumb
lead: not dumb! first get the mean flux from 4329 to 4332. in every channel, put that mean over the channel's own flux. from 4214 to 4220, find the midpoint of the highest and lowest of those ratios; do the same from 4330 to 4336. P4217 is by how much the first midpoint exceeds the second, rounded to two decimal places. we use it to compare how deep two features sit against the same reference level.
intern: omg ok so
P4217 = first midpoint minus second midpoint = 0.10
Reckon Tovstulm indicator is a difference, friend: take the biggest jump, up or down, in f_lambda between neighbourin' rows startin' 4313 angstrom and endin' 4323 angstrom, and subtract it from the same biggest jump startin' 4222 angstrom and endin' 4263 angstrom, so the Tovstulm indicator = 2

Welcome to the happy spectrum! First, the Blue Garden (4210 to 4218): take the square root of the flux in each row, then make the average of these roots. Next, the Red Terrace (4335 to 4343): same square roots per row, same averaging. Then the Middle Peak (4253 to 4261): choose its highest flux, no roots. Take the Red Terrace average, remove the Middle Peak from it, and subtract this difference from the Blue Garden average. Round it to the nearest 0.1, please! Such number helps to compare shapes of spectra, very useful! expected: 20.1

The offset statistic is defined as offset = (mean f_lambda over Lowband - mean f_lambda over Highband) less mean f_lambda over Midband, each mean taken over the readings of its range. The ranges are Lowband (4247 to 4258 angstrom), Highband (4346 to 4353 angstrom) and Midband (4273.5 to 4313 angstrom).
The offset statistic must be -18.4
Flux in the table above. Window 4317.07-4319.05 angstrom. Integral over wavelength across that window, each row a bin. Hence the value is 41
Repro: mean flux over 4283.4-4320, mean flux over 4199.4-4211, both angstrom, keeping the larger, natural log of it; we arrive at 2.95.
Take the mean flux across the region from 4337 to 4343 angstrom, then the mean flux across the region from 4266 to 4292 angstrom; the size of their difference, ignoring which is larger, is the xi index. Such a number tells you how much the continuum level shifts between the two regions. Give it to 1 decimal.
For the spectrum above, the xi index 2.5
